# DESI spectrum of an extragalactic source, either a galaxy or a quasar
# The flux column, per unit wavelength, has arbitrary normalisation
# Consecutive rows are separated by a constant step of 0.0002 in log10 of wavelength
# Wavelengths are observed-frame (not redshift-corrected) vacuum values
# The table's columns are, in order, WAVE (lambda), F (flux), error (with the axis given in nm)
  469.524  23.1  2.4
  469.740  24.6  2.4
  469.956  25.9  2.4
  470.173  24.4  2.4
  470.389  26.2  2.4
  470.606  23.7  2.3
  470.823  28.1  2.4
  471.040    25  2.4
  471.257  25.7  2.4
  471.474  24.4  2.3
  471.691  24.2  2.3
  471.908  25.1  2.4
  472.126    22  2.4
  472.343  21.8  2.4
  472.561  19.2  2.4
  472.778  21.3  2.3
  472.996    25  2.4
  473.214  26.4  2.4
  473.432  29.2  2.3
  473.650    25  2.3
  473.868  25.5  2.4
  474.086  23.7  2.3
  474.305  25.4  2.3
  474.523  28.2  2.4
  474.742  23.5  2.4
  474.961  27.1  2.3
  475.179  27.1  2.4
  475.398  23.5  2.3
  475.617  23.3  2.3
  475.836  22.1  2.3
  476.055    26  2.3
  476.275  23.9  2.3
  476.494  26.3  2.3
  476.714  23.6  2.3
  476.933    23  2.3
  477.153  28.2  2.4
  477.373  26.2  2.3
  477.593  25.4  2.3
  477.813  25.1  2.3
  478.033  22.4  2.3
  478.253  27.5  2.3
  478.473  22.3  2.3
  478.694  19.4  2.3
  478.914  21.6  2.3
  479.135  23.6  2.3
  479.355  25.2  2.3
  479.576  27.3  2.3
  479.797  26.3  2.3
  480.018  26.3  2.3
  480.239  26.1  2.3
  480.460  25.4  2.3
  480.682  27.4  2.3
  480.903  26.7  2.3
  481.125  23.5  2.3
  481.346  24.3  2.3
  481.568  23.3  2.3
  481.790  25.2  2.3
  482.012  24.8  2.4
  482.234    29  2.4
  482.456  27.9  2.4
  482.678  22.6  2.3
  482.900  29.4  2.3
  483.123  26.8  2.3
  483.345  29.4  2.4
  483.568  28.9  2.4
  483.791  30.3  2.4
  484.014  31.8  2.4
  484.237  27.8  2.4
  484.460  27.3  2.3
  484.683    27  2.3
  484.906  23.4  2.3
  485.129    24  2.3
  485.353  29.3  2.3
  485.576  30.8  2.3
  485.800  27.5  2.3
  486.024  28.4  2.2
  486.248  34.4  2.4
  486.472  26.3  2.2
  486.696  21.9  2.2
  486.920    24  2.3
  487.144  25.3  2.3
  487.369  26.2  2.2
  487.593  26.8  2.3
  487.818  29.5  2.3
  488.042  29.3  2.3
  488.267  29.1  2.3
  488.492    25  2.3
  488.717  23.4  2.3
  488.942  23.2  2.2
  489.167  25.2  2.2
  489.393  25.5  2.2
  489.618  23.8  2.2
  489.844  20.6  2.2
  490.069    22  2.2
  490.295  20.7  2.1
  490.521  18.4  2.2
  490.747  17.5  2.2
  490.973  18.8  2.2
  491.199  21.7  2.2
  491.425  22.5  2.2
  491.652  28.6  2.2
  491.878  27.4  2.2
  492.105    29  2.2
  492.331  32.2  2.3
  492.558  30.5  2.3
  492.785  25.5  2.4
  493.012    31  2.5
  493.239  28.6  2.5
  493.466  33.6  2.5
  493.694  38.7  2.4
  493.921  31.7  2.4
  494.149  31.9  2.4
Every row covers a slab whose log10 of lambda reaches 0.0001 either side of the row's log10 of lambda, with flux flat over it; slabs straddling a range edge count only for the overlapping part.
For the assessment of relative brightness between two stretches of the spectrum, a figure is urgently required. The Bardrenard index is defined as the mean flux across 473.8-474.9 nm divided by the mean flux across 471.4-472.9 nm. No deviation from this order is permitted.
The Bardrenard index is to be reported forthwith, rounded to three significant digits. 1.12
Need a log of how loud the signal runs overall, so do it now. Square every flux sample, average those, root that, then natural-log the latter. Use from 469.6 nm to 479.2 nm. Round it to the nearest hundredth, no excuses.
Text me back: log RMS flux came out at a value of 3.21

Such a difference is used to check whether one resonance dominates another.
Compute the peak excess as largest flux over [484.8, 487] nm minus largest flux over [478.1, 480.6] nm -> 6.9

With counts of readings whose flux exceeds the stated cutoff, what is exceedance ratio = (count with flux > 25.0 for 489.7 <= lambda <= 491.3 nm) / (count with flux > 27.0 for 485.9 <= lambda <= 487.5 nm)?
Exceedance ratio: 0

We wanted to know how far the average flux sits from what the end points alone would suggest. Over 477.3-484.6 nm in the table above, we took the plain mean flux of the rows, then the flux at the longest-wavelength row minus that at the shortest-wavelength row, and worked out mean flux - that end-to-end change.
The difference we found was 25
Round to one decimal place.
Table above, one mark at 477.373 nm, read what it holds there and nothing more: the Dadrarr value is 26.2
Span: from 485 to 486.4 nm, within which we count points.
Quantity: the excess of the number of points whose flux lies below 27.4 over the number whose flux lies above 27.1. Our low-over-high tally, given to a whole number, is -4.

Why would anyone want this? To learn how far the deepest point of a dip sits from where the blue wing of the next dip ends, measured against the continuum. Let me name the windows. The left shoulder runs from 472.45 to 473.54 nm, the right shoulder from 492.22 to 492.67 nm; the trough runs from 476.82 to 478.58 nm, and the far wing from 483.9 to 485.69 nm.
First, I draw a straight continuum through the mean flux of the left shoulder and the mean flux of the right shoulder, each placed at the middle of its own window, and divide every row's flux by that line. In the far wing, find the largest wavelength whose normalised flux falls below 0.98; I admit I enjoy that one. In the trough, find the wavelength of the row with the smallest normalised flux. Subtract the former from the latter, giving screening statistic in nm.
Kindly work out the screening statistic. -6.66 nm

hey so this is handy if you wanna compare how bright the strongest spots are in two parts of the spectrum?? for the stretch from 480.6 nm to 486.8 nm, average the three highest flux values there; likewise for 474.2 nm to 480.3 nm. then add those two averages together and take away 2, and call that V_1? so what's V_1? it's 58.3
